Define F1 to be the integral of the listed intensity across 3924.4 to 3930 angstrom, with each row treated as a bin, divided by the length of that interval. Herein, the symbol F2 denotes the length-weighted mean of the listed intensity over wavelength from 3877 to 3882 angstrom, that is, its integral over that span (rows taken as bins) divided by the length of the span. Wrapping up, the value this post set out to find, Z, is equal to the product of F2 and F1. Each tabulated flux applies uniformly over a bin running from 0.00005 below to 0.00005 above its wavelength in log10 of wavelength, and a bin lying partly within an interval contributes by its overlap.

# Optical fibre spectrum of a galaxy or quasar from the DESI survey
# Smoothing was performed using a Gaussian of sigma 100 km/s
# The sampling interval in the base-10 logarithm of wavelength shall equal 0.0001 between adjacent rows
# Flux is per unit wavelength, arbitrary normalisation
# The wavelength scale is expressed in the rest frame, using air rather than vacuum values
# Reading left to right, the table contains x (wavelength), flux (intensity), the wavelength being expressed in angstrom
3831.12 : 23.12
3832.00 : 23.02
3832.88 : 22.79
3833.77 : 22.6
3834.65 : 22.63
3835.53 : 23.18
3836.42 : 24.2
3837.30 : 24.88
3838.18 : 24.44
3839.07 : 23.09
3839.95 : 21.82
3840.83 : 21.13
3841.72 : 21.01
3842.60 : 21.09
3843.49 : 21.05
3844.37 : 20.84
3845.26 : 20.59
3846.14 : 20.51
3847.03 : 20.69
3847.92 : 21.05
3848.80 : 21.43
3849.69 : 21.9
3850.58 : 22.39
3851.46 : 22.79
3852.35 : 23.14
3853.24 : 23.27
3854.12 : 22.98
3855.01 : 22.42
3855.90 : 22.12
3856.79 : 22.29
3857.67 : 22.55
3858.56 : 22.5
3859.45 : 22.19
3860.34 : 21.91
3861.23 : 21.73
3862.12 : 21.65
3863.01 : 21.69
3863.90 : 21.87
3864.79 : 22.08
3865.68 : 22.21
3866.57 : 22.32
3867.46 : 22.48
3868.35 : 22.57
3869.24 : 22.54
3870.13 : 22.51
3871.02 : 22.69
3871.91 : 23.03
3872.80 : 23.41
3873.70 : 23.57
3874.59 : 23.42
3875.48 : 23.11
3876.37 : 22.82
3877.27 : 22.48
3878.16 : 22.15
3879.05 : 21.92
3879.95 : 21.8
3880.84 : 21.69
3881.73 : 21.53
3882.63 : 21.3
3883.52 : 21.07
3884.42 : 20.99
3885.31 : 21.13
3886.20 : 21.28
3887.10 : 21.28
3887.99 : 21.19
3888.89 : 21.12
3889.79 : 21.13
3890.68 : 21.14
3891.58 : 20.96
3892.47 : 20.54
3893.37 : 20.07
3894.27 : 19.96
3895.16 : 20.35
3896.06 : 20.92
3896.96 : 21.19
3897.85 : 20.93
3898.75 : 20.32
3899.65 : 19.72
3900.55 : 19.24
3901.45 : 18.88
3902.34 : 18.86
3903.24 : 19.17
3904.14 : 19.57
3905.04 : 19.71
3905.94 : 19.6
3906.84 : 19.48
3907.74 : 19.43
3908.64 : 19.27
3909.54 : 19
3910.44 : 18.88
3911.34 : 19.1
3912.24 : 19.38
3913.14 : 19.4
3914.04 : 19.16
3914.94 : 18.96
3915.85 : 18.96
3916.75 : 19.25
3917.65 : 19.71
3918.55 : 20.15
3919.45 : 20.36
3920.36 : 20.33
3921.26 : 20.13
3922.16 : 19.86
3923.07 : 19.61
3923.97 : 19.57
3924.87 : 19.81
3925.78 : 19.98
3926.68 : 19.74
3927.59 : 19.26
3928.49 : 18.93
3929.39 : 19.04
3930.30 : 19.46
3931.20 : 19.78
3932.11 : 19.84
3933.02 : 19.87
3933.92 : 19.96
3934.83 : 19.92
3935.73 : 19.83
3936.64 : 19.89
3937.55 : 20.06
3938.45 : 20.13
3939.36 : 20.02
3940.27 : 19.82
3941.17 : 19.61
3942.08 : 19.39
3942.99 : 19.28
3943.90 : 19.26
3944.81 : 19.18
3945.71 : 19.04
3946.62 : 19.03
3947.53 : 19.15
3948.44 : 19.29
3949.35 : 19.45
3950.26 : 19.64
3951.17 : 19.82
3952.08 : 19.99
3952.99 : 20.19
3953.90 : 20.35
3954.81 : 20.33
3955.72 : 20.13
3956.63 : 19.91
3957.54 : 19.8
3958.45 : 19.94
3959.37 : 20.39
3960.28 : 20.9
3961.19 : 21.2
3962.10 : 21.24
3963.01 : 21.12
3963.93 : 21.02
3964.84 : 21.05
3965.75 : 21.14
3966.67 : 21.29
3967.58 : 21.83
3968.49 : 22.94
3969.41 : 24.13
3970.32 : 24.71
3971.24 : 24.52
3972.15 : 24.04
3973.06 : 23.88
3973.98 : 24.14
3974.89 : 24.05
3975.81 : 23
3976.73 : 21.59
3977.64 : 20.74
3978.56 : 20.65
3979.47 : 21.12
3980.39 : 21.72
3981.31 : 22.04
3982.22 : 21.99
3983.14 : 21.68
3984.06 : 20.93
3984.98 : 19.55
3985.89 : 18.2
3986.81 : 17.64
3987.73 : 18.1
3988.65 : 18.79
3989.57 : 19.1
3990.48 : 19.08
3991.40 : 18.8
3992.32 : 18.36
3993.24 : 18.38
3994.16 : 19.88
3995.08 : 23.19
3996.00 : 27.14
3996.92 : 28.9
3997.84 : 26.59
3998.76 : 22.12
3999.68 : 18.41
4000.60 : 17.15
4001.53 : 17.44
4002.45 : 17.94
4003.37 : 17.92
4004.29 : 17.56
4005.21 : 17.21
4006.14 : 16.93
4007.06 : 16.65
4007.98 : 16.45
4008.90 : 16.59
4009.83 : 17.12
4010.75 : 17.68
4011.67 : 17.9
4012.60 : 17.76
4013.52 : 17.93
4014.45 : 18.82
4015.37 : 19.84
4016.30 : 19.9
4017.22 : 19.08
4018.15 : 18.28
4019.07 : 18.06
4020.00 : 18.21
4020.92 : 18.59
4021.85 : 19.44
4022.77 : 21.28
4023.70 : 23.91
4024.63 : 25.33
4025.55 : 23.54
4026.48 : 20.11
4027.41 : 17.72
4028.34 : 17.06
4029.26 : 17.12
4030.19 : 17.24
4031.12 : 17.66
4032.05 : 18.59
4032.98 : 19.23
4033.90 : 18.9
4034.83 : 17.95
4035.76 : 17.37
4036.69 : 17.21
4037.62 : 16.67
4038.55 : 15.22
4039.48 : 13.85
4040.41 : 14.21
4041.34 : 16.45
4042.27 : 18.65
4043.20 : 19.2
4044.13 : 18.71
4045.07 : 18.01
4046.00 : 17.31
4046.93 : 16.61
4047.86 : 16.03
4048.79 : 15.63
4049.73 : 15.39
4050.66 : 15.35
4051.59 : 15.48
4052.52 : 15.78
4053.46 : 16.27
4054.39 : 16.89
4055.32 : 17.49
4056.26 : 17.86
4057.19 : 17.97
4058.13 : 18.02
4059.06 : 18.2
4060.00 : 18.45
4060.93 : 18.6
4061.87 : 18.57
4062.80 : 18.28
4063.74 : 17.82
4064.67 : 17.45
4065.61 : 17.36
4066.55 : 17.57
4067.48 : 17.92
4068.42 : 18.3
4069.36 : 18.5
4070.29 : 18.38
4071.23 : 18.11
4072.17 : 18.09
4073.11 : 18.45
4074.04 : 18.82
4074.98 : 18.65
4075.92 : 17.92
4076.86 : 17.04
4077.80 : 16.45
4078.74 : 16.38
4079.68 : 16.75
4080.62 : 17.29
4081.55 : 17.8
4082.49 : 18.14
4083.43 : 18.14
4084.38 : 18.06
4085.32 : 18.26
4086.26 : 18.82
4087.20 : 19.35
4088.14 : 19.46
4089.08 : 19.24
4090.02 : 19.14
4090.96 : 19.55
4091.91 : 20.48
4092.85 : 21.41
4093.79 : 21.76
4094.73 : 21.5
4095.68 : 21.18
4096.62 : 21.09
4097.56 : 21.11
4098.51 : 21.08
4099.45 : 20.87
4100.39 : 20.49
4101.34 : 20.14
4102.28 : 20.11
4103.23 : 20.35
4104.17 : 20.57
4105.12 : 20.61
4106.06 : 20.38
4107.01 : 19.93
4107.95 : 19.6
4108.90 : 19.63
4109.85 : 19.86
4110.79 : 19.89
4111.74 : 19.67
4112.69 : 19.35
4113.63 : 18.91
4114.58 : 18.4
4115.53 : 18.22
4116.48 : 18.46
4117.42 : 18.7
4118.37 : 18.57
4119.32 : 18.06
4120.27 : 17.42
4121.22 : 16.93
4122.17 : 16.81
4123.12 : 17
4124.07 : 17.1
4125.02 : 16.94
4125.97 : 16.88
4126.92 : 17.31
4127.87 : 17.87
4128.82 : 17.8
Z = 427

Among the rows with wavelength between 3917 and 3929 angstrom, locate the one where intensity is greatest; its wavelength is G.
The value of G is 3919.45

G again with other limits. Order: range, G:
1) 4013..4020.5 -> 4016.30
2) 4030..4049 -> 4032.98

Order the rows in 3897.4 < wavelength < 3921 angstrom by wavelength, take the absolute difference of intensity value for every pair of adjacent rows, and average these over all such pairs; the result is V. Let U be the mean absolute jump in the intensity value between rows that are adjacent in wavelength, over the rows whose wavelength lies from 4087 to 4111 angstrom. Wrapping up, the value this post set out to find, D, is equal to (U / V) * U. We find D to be 0.3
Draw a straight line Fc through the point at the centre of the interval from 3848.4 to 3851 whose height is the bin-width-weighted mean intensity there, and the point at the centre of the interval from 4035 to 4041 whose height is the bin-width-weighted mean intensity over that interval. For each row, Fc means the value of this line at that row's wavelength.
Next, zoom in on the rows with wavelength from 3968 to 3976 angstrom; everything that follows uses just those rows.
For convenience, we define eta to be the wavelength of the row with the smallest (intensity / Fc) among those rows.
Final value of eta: 3968.49 angstrom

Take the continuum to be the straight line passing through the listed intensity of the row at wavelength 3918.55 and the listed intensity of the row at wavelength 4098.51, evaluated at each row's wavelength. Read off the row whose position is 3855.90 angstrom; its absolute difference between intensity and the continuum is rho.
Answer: 2.3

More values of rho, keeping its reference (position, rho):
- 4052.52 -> 5.1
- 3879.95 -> 1.8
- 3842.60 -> 1.3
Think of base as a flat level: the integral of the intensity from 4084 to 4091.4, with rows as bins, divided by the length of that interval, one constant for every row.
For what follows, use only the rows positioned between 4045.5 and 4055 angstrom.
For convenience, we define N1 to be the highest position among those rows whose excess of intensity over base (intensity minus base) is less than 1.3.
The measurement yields 4054.39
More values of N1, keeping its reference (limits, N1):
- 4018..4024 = 4021.85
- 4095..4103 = 4102.28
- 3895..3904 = 3903.24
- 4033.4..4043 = 4042.27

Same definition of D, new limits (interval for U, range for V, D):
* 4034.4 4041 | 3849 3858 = 1.7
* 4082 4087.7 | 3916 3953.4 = 0.4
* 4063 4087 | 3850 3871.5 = 0.5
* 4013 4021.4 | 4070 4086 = 0.9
